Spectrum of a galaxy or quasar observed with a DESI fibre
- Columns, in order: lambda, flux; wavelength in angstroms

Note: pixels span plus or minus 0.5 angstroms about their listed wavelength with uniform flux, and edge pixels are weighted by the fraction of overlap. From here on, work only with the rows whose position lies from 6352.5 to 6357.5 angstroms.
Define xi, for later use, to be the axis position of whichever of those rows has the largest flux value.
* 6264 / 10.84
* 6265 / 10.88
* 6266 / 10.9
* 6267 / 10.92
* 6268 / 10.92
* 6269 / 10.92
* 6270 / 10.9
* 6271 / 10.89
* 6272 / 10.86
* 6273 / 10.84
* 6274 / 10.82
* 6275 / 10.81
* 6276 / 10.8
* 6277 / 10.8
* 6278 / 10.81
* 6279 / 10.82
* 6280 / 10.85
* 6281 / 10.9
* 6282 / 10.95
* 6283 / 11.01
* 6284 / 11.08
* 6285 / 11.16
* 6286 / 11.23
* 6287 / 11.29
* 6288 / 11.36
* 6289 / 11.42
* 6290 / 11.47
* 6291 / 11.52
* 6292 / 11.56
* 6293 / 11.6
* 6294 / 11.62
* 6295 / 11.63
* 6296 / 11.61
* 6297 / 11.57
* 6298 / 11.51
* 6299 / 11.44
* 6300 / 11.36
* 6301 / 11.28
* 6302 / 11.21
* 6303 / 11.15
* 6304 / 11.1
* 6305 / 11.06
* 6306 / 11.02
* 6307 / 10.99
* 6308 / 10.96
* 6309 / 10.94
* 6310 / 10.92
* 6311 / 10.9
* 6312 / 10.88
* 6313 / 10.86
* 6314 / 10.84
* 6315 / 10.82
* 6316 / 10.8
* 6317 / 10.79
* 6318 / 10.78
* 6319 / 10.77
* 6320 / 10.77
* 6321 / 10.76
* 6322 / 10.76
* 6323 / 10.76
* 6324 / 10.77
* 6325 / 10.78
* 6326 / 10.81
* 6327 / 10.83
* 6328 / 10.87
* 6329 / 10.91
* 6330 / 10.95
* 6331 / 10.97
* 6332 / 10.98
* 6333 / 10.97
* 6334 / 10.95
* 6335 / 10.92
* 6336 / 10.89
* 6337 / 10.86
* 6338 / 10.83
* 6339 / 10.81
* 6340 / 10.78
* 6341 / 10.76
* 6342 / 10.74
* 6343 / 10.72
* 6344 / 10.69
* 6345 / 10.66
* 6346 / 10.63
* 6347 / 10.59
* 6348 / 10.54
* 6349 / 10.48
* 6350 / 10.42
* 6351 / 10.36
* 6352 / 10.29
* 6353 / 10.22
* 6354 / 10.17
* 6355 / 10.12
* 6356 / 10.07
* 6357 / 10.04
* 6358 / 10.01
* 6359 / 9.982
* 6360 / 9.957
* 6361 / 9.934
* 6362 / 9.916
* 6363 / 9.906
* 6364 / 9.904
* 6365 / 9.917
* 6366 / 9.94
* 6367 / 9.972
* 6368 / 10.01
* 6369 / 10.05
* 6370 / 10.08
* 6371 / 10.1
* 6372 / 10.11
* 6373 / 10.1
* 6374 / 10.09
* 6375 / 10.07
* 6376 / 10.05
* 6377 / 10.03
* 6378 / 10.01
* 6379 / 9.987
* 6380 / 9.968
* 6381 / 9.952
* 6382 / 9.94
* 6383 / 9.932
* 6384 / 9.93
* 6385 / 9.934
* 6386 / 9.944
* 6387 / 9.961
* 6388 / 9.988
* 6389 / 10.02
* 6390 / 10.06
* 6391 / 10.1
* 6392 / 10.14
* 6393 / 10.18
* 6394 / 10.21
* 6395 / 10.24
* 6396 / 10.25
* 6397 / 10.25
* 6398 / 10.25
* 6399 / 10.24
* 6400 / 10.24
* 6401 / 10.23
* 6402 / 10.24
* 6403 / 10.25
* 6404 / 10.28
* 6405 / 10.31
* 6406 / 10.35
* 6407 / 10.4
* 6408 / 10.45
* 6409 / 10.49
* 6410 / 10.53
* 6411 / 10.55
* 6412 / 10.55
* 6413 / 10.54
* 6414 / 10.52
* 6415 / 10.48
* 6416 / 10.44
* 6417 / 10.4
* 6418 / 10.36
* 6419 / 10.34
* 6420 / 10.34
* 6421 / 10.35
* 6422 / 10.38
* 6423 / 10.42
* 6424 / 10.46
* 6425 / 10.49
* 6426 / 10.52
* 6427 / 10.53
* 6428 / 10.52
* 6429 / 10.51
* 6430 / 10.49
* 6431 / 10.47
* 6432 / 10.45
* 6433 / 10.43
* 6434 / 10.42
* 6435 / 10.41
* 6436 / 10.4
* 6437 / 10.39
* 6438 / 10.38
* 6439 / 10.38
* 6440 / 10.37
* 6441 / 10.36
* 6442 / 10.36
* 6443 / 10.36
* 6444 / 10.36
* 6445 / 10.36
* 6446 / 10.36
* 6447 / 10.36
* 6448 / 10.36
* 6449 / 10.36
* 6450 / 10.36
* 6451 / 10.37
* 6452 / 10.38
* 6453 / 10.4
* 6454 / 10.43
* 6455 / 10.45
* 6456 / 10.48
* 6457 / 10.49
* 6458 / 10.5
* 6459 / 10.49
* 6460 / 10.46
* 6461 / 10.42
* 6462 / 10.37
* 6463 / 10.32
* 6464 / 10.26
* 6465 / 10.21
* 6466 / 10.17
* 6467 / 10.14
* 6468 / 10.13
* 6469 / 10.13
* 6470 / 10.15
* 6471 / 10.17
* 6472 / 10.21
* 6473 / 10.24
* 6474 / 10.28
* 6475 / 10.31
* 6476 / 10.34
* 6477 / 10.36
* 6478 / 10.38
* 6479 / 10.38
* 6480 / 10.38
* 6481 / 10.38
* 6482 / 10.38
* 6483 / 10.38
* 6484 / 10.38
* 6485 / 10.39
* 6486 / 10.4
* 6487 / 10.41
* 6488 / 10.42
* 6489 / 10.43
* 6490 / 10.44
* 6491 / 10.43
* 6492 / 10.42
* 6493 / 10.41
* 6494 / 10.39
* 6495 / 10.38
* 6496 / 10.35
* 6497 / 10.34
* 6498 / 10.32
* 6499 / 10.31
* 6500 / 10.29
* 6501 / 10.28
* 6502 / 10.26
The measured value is 6353 angstroms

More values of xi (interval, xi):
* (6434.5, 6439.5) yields 6435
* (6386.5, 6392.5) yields 6392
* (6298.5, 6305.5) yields 6299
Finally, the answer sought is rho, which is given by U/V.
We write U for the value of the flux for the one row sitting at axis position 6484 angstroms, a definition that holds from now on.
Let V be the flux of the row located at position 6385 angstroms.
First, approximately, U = 10.38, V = 9.934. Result 1.04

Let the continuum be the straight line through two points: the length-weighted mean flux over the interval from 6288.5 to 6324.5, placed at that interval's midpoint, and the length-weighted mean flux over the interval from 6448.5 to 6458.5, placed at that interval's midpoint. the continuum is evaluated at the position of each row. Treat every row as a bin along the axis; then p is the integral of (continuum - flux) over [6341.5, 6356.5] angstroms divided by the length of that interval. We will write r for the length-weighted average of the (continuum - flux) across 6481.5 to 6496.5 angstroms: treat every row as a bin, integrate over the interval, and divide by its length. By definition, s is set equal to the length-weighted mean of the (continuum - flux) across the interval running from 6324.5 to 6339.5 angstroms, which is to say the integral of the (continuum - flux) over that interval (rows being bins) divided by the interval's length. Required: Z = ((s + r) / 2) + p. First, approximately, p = 0.5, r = -0.15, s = 0.11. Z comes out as 0.45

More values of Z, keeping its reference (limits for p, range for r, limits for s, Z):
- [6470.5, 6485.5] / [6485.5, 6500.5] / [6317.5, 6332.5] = 0.00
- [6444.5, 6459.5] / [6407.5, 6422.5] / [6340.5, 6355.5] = 0.31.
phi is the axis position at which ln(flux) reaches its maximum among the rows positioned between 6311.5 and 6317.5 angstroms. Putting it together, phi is 6312 angstroms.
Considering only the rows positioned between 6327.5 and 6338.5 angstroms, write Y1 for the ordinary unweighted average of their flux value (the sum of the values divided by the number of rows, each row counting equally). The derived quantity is 10.9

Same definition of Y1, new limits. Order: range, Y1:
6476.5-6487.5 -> 10.4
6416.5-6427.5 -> 10.4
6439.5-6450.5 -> 10.4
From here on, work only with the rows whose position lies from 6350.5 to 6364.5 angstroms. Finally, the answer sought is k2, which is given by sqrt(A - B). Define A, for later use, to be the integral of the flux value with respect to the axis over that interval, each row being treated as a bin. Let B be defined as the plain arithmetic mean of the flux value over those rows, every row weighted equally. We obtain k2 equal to 11.4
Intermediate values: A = 141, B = 10.1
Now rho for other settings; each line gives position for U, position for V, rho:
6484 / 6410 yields 0.99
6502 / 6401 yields 1.00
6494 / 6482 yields 1.00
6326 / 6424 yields 1.03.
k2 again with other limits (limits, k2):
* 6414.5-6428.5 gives 11.6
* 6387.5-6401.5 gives 11.5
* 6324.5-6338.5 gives 11.9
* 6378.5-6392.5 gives 11.4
